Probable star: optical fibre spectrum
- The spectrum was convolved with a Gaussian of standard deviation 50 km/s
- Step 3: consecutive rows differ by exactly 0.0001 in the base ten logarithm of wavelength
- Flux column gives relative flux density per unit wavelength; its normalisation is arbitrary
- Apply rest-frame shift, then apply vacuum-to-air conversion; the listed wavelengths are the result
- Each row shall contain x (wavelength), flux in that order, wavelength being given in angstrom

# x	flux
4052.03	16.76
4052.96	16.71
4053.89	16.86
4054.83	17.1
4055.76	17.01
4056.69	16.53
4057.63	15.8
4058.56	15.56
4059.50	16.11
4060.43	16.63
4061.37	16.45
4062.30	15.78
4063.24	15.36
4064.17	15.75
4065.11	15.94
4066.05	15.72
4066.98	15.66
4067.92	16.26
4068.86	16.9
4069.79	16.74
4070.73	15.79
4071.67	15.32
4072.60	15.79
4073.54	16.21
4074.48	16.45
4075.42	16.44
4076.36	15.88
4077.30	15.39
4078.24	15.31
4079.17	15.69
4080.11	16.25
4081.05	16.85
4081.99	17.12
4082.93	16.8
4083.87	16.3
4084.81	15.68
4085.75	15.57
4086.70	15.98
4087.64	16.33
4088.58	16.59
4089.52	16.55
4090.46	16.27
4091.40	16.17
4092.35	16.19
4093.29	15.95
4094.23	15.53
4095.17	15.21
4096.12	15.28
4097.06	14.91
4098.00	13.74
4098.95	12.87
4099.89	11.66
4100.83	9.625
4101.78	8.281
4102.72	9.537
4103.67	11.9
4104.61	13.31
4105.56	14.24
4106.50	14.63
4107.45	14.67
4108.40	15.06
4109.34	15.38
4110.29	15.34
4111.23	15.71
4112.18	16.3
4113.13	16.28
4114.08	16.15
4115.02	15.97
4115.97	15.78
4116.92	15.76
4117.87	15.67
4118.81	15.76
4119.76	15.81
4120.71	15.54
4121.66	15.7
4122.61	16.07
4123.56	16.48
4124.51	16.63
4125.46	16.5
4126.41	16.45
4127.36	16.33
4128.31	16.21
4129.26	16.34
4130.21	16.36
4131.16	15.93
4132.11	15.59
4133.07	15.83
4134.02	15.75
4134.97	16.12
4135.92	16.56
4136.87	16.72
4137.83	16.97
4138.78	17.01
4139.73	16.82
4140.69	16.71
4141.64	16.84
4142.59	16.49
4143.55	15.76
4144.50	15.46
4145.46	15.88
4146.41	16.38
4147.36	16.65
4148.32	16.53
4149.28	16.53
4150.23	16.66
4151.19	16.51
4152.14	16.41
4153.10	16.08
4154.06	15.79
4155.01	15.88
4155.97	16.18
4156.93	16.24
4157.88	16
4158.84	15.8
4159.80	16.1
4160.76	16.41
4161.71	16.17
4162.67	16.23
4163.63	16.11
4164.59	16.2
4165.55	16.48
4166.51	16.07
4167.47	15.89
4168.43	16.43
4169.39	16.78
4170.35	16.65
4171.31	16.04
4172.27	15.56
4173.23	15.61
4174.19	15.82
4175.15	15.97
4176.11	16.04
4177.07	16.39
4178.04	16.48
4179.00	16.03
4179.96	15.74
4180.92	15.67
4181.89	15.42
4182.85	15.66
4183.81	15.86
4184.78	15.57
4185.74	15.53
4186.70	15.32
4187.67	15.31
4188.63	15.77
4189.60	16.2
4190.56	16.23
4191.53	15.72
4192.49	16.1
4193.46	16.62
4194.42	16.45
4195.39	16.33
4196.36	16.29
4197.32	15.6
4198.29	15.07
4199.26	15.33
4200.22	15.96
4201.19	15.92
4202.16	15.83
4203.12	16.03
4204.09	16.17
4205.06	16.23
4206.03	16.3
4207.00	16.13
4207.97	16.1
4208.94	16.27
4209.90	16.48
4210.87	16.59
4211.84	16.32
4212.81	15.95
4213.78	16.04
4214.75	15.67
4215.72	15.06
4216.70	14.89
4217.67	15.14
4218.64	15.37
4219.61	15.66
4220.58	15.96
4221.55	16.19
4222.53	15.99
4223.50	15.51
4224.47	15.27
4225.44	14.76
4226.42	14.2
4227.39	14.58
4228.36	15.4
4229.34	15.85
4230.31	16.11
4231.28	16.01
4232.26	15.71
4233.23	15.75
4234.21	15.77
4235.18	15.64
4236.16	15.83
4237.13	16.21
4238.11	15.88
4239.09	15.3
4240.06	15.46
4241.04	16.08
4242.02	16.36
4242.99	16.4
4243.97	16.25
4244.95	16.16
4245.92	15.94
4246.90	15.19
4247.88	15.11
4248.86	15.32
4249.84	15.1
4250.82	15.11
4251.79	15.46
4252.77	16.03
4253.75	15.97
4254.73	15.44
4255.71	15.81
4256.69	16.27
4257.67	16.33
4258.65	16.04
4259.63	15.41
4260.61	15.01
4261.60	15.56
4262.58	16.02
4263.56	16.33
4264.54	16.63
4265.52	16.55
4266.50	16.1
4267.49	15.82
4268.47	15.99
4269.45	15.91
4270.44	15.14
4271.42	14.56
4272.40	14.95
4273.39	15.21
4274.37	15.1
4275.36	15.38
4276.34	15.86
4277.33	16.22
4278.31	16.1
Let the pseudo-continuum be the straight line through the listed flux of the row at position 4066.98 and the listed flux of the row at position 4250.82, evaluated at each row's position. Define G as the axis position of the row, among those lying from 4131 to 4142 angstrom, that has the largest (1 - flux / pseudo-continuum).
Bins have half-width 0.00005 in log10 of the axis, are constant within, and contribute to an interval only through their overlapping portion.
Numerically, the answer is 4132.11 angstrom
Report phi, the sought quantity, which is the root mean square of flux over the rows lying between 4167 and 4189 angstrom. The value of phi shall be 15.9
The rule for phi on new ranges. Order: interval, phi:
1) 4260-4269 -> 16.0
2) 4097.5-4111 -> 13.1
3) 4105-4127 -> 15.7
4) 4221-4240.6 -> 15.6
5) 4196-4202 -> 15.7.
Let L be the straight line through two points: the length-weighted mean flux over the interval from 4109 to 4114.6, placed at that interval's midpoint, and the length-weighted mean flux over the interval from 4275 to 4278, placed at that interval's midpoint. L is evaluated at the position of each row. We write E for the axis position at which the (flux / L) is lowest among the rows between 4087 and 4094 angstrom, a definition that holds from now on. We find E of 4093.29 angstrom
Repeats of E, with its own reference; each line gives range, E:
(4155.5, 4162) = 4158.84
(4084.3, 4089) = 4085.75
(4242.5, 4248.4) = 4247.88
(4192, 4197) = 4192.49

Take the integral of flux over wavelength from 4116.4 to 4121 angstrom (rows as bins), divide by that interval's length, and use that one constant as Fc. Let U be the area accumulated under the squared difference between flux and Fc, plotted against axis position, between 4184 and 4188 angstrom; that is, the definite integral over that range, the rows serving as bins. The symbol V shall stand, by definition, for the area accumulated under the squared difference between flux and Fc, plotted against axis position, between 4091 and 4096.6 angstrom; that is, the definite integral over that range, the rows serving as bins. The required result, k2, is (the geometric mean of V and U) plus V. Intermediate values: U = 0.4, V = 0.90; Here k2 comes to 1.5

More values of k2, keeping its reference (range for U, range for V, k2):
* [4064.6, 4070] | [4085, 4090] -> 3.8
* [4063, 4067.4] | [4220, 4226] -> 2.1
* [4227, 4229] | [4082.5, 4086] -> 2.7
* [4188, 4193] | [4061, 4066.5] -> 1.3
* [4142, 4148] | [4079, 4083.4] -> 7.5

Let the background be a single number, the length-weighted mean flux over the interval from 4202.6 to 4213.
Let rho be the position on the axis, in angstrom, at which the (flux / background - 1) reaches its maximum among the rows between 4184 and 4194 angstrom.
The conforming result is 4193.46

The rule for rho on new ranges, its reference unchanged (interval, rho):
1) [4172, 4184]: 4178.04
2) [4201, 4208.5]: 4206.03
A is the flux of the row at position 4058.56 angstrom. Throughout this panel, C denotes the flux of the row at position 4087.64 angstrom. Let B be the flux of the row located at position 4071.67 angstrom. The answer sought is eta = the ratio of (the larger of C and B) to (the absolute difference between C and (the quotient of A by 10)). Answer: 1.11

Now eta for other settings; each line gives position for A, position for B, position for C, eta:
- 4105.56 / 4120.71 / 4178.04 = 1.09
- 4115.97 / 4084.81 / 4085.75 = 1.12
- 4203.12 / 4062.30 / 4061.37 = 1.11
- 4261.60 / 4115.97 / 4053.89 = 1.10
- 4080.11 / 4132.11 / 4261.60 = 1.12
